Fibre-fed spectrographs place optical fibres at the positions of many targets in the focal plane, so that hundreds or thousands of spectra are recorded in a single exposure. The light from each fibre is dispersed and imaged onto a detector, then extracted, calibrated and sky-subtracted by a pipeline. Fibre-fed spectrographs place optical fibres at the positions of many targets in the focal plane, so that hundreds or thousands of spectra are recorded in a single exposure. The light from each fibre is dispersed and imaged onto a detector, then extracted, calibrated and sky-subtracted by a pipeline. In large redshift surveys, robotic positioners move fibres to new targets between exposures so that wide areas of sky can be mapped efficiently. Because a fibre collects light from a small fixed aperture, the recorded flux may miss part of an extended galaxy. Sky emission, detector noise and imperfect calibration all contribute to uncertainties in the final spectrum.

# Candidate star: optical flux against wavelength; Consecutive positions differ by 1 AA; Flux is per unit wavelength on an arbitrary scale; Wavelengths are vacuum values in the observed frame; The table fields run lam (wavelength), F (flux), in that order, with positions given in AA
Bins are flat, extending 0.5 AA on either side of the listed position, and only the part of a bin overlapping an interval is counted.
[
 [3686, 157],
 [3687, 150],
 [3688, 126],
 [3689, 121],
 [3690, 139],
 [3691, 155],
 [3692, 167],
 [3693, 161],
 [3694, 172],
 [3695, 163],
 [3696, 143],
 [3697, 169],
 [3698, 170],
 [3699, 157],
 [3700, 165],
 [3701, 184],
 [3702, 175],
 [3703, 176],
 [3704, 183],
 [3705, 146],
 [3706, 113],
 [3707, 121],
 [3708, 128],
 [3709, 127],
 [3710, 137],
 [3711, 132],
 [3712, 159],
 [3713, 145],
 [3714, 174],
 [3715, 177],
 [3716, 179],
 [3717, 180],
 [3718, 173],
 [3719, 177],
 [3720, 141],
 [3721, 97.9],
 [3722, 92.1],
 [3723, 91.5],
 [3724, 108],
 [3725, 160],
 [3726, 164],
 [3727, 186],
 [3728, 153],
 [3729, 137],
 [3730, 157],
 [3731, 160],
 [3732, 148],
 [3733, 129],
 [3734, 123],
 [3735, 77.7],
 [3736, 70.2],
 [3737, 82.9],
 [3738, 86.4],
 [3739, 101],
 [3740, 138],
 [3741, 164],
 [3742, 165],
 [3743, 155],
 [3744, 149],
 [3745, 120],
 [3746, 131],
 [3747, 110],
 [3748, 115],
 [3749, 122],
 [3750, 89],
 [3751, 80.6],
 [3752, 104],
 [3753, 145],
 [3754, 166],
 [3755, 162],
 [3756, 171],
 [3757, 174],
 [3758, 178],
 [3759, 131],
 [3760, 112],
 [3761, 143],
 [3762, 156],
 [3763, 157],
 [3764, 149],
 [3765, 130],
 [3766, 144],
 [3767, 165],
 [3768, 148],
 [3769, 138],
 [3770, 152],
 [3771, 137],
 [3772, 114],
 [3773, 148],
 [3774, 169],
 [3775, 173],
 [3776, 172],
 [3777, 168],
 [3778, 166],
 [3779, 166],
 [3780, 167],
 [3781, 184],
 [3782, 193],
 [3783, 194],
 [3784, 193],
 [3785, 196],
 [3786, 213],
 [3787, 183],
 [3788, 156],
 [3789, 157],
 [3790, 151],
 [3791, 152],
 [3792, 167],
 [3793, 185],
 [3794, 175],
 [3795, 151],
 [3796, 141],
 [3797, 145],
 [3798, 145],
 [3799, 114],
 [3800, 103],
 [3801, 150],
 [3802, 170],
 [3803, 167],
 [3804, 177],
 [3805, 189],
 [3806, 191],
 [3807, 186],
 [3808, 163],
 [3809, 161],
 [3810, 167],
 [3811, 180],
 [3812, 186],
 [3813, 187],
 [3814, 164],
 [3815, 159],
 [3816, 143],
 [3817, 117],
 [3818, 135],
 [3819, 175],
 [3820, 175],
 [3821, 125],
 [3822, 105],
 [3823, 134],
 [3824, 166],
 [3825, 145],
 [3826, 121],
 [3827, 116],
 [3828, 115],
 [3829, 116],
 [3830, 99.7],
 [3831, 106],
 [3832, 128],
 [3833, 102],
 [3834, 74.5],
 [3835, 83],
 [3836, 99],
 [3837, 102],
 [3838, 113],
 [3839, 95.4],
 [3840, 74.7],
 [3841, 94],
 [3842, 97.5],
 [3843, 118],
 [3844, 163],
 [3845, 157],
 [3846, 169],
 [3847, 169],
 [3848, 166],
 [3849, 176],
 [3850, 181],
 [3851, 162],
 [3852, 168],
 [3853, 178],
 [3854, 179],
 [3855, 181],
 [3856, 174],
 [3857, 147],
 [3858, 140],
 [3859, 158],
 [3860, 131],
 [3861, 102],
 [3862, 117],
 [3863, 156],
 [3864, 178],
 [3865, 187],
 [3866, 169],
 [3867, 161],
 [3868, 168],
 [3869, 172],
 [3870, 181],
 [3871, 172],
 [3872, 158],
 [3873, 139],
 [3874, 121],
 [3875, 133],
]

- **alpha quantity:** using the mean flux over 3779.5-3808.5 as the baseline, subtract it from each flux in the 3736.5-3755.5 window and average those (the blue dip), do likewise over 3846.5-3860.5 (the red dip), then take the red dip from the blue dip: -39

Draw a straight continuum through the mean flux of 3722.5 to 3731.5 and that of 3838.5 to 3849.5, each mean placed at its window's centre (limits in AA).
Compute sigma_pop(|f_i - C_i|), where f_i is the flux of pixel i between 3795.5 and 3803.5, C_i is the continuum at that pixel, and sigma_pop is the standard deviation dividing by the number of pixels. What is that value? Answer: 12.6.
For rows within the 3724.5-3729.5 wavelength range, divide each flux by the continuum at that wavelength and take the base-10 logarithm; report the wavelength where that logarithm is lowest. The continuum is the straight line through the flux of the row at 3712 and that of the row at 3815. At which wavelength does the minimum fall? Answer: 3729 AA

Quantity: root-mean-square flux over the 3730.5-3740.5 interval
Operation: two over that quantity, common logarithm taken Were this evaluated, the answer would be -1.76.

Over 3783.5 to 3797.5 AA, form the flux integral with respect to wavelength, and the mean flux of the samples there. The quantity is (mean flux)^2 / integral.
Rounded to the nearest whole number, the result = 12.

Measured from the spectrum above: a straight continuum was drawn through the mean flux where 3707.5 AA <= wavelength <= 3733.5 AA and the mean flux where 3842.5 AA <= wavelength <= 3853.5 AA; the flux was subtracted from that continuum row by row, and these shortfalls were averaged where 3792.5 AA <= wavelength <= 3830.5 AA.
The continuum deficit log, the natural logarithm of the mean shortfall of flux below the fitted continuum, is 2.1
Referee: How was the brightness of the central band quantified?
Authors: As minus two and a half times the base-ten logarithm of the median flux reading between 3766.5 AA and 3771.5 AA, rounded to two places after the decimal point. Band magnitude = -5.43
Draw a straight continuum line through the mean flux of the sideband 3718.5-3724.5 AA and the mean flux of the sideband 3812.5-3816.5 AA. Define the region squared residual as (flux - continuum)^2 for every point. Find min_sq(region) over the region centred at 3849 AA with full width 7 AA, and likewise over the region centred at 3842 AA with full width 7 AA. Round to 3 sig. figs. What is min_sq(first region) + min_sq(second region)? 214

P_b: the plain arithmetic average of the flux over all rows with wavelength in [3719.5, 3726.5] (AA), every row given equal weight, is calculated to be 122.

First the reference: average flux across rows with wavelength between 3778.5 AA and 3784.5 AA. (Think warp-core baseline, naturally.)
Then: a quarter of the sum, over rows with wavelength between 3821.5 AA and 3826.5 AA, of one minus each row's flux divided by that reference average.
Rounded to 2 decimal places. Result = 0.33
